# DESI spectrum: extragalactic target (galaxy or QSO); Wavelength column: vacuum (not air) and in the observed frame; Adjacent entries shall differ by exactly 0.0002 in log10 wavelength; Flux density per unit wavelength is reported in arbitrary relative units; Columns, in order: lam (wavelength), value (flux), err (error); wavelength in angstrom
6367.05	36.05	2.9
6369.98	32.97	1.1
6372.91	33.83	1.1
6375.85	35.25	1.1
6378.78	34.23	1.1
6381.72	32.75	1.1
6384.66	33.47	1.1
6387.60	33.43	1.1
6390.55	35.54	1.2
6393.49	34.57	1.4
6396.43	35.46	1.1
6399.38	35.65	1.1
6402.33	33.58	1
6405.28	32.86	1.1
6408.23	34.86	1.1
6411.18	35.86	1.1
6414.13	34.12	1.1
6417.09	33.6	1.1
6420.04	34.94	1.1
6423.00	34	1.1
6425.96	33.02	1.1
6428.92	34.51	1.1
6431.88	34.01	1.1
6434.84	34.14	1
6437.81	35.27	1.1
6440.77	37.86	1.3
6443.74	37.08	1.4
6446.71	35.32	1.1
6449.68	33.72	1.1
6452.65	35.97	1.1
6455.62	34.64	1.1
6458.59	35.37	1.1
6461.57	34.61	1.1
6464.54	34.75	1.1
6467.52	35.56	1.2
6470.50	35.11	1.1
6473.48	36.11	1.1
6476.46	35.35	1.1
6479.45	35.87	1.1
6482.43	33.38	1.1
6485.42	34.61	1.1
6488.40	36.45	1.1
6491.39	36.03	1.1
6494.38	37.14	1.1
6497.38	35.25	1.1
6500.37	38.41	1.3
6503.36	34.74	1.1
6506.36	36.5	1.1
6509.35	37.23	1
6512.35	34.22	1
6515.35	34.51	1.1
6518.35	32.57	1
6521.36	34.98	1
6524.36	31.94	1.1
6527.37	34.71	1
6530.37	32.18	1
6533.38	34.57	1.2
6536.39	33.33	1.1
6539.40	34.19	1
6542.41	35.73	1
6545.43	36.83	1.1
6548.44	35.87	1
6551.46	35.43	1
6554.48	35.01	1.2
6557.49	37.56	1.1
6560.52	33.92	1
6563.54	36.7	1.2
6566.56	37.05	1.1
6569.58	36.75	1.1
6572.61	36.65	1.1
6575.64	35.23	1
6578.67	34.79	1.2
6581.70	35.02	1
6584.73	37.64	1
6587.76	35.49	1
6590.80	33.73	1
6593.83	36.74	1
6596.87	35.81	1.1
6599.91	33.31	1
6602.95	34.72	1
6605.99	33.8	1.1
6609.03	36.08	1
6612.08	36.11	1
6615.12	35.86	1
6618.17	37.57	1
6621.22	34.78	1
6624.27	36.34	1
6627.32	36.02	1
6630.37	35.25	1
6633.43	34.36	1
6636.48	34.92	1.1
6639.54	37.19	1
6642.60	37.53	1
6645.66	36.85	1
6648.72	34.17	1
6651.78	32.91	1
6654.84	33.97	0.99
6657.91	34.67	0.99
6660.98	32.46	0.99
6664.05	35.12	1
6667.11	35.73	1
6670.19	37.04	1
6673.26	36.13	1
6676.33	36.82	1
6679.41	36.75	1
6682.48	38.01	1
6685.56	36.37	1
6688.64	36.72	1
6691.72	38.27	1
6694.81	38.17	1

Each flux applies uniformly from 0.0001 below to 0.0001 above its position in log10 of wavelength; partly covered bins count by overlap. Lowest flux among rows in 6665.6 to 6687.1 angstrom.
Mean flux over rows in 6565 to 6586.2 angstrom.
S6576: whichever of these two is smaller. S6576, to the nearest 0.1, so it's 35.7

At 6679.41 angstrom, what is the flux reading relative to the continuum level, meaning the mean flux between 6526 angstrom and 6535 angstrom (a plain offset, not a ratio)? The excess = 2.9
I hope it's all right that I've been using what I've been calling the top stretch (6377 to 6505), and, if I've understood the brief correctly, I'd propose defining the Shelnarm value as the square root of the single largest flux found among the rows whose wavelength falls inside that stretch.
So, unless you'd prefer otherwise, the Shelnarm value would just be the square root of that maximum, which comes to 6.20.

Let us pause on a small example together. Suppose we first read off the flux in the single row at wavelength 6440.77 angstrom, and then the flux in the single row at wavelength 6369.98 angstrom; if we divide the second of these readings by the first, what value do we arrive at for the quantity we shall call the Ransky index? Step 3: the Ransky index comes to 0.87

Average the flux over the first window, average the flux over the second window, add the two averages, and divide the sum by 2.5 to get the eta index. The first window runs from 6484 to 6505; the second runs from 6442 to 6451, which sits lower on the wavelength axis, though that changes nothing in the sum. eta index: 28.6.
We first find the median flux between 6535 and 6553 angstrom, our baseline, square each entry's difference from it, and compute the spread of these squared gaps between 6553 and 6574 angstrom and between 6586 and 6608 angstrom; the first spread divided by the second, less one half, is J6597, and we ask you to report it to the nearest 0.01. 0.11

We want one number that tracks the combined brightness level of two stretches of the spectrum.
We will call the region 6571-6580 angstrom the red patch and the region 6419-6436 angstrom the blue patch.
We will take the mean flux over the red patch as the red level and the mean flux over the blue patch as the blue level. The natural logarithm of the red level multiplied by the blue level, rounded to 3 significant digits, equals 7.10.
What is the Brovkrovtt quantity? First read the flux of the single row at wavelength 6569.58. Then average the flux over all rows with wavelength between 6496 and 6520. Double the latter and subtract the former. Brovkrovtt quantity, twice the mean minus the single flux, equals 34.1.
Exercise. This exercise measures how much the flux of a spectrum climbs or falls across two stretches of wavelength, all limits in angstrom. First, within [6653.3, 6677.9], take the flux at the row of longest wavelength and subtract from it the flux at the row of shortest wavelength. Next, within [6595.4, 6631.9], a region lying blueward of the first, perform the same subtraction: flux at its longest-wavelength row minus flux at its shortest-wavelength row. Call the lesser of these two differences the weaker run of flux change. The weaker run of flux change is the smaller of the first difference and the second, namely -0.56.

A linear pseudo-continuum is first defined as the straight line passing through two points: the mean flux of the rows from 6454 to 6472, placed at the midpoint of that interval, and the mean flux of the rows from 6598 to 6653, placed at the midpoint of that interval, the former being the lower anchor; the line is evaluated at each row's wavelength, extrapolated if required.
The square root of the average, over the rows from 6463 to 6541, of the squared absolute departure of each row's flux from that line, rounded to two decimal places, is 1.55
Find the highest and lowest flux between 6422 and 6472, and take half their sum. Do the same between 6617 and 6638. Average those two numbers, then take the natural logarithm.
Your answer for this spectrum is 3.575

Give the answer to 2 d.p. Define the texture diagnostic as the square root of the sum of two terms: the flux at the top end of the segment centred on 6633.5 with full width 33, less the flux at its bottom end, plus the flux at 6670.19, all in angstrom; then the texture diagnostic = 5.80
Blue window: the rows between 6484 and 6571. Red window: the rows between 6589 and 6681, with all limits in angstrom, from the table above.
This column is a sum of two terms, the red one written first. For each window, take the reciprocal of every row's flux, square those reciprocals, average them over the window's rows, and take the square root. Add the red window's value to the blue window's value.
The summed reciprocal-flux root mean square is 0.0567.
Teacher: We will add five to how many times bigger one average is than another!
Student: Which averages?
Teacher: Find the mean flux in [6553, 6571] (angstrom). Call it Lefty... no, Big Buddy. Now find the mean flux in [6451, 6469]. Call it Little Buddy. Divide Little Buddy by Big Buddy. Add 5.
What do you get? 5.97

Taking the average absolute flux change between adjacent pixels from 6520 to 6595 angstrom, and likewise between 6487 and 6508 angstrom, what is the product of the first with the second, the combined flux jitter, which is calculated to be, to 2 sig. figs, 3.2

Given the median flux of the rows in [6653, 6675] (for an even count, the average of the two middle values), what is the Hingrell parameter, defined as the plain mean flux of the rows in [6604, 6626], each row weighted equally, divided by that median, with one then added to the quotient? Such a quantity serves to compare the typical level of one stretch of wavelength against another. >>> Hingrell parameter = 2.02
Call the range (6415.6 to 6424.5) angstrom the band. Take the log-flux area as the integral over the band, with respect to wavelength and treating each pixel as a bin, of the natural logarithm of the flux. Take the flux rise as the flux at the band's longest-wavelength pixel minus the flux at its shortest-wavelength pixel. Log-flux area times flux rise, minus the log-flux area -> -19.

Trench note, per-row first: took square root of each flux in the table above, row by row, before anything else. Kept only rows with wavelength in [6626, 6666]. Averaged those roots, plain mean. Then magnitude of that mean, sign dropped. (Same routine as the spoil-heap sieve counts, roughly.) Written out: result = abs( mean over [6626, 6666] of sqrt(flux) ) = 5.92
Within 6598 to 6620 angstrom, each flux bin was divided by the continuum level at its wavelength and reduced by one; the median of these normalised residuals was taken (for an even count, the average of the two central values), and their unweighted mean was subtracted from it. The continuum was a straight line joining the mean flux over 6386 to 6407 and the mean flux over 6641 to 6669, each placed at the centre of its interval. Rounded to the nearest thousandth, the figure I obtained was 0.014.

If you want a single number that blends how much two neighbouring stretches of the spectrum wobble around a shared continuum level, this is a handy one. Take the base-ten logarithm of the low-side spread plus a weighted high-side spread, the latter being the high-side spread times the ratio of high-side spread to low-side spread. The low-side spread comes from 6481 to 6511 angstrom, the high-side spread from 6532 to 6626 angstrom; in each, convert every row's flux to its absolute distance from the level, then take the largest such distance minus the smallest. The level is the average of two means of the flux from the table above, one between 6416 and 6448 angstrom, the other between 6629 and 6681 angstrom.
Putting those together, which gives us 0.70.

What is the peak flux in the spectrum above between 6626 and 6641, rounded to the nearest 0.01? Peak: 37.19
